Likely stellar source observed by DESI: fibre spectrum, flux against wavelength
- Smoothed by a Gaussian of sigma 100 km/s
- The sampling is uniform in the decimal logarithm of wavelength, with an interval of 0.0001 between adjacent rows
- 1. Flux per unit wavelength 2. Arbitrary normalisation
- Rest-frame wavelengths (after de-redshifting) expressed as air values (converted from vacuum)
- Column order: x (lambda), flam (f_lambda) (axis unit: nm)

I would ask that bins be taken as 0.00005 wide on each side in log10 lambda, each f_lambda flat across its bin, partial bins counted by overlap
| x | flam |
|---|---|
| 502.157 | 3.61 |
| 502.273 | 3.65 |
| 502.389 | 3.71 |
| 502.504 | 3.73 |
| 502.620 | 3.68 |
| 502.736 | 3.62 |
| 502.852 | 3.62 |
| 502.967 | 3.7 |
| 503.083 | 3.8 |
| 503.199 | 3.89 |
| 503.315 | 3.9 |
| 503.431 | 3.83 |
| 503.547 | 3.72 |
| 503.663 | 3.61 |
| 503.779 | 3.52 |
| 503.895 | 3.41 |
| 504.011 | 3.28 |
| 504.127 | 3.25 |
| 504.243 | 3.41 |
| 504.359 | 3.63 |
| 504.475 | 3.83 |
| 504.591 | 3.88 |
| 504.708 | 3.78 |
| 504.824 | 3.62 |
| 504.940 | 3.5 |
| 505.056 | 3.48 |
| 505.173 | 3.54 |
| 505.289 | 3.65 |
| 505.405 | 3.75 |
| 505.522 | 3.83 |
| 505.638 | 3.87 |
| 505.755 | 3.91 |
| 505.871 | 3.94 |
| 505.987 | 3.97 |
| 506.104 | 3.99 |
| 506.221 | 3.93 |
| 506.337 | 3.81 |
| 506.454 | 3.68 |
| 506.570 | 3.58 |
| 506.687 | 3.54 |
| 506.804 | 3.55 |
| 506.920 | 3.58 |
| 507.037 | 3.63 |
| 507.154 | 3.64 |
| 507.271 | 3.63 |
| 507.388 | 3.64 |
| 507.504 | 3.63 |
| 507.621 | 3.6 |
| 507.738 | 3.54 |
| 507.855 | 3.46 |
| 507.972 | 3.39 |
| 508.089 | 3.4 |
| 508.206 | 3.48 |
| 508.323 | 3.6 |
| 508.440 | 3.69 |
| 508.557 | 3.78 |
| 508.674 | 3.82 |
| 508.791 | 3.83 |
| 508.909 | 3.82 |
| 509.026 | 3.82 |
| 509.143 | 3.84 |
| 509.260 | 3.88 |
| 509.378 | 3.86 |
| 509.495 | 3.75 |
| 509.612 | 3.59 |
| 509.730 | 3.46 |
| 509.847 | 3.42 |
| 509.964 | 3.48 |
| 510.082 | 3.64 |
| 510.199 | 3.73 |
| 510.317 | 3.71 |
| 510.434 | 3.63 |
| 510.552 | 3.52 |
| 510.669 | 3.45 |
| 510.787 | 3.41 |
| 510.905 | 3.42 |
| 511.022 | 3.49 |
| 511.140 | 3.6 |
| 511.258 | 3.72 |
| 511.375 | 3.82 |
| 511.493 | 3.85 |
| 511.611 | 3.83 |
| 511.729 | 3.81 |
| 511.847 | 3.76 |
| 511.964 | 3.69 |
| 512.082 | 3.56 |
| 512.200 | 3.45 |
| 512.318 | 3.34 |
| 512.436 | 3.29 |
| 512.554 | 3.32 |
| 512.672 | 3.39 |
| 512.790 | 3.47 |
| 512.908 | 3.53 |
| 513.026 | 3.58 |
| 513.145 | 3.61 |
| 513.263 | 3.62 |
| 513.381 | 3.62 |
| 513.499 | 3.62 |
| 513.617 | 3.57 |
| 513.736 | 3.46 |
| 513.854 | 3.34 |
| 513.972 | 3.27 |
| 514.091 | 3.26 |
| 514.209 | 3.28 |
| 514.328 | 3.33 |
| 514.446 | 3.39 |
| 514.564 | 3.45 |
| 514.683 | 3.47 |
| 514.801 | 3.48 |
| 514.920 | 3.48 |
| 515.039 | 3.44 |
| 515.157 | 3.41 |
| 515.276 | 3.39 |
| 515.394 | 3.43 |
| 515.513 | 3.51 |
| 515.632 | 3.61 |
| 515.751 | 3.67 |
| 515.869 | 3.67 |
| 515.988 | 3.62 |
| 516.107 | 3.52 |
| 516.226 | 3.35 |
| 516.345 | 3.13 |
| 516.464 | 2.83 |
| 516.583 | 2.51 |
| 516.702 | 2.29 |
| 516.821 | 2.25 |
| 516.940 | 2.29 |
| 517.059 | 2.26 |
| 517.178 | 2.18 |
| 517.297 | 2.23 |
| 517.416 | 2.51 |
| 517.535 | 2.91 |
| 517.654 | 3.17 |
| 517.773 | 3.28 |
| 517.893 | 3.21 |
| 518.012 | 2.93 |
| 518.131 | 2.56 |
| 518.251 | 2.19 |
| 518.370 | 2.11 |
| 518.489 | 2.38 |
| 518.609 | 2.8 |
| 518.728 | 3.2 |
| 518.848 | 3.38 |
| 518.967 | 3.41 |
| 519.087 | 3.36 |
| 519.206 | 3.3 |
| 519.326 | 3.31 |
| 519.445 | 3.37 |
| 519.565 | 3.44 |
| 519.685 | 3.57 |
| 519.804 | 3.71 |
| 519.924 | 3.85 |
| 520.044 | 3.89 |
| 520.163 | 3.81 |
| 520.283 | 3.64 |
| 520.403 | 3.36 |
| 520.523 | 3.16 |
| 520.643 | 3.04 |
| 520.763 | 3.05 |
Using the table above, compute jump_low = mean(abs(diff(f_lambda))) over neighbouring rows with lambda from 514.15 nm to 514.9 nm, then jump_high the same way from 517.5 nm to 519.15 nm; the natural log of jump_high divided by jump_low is 1.7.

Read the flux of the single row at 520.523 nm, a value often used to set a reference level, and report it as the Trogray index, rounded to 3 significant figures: 3.16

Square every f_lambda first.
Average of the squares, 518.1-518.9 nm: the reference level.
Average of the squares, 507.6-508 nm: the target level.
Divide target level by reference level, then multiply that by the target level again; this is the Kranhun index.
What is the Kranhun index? 20.6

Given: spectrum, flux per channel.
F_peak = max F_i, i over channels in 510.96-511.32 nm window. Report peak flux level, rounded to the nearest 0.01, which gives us 3.72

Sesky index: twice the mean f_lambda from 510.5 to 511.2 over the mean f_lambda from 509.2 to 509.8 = 1.88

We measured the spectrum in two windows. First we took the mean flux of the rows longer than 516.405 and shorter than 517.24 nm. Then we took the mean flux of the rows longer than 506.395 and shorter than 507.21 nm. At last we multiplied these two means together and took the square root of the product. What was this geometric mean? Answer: 2.9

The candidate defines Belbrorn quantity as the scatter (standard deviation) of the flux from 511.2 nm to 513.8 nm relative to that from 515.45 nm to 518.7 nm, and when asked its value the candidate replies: 0.31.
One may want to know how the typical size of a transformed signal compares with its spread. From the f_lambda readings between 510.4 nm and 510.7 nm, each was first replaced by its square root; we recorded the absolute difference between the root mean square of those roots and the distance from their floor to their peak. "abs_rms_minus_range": 1.83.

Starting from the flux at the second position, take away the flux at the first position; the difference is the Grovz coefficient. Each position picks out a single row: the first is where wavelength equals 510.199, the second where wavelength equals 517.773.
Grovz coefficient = -0.45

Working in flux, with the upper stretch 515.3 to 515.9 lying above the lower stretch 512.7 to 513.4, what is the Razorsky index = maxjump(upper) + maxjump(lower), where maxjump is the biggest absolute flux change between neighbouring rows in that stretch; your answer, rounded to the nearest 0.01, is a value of 0.16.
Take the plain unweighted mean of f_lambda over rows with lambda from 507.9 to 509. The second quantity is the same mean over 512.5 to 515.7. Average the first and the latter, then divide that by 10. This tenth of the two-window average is 0.355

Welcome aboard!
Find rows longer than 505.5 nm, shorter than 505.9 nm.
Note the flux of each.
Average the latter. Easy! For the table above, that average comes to 3.89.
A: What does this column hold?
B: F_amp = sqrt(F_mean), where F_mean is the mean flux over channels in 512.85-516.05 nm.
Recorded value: 1.87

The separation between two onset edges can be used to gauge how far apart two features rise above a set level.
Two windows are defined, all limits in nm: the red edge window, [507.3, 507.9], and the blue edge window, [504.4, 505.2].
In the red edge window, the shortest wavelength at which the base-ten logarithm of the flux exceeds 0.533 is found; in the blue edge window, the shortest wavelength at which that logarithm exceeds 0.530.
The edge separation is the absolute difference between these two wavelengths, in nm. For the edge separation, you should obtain 2.91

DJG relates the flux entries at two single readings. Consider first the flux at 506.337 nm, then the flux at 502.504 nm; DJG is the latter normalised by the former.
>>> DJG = 0.979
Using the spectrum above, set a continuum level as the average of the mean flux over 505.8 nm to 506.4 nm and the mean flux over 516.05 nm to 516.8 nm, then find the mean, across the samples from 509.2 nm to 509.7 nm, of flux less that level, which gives 0.34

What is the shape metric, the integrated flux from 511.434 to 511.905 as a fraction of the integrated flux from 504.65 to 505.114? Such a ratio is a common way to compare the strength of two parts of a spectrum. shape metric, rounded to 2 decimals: 1.07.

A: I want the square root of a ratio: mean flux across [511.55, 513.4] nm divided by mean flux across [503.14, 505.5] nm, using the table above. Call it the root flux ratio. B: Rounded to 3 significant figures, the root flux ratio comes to 0.990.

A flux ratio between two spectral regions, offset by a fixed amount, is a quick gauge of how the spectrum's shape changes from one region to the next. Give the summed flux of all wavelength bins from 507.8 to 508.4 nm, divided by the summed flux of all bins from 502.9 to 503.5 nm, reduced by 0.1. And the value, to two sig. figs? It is 0.81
